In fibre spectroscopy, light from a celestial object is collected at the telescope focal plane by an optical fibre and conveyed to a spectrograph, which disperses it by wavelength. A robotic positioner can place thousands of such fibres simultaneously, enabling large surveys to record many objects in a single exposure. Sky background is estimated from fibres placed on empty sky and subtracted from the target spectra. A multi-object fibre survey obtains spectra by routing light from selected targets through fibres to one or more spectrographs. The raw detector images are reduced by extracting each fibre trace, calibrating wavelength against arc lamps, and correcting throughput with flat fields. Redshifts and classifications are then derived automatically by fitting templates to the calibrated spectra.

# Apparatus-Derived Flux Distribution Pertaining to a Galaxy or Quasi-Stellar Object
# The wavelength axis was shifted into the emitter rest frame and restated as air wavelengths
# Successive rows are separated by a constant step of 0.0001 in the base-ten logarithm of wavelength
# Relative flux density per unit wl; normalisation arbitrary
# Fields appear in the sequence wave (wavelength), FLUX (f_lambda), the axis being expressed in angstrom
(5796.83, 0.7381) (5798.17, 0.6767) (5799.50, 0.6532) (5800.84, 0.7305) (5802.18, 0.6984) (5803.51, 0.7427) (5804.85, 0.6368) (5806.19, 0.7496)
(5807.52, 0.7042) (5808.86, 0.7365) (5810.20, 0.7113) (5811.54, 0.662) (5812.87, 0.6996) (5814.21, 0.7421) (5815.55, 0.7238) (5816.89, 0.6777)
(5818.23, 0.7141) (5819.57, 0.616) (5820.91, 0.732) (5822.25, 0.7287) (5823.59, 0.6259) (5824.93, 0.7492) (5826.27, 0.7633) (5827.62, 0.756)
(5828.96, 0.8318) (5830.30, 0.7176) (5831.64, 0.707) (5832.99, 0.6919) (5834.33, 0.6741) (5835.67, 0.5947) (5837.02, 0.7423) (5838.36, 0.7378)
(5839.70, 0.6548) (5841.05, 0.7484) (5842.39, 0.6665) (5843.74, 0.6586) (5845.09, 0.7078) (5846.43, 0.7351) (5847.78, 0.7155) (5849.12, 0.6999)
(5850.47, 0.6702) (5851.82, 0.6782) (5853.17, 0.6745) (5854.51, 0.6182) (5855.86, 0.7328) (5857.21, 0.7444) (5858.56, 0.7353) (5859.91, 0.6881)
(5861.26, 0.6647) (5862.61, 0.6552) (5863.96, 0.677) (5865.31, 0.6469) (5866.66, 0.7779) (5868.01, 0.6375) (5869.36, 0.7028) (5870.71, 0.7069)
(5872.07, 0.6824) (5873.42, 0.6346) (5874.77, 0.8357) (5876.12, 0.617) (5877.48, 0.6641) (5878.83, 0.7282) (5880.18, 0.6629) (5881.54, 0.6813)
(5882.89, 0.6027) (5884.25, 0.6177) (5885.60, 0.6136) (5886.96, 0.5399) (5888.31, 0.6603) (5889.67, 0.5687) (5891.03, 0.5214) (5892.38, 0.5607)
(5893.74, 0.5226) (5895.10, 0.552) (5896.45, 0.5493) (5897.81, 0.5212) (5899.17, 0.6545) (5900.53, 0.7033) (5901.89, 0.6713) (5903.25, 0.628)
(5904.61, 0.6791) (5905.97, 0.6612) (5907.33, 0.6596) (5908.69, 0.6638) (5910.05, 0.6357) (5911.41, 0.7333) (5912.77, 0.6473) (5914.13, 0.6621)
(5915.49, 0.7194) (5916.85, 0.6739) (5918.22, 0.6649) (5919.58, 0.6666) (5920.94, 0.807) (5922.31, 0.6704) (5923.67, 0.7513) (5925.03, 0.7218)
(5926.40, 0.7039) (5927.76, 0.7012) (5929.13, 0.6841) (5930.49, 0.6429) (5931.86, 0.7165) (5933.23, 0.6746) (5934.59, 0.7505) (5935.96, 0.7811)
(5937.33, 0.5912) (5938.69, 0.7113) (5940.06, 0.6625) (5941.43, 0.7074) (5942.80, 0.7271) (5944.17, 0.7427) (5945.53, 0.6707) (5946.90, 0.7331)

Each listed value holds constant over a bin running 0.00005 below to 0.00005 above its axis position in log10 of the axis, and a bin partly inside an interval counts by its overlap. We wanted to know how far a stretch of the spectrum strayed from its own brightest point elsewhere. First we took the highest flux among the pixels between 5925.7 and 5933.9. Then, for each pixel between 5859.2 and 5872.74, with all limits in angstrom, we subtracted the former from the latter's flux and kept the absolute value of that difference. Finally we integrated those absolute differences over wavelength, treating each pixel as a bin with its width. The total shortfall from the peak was 0.61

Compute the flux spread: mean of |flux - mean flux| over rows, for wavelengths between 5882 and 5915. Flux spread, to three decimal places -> 0.052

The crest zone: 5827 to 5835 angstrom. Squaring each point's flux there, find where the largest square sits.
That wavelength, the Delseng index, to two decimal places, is 5828.96 angstrom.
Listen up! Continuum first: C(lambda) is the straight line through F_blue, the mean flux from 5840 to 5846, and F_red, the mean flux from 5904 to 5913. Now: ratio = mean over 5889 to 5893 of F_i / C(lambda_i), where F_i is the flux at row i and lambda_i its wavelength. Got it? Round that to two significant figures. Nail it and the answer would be 0.81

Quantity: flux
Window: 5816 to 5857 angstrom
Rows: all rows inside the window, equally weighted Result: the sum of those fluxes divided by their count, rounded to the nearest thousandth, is 0.701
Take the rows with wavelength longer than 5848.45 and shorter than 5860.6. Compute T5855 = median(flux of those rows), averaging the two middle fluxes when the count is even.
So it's 0.69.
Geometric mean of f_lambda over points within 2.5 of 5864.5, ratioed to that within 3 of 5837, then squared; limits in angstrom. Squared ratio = 1.03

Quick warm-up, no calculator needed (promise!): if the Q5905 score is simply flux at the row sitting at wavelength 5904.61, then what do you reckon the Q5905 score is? 0.6791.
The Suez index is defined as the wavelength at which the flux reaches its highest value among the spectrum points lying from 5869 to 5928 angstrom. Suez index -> 5874.77 angstrom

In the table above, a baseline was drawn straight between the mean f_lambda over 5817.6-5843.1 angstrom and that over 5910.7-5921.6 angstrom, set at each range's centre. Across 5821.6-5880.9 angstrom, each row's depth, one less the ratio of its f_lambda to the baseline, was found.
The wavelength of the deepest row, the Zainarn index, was 5835.67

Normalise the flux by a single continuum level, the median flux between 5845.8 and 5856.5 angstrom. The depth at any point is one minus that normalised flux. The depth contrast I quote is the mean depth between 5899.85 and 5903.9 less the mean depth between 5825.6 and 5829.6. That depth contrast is 0.17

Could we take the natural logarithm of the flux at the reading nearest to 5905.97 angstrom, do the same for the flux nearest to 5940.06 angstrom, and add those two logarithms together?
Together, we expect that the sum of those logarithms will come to -0.83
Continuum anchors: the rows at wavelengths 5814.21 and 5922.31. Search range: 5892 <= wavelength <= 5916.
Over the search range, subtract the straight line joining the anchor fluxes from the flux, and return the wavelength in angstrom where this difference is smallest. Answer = 5893.74 angstrom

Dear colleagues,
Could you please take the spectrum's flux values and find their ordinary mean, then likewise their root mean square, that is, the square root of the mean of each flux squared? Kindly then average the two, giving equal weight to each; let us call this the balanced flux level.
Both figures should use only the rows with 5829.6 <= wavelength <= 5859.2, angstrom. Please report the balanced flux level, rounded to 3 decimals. 0.696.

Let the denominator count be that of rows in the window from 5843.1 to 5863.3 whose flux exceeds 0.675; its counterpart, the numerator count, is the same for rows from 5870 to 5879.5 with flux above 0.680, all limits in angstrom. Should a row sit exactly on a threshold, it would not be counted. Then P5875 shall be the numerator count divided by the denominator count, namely 0.44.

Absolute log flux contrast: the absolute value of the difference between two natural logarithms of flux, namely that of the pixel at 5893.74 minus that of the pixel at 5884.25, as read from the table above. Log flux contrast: 0.17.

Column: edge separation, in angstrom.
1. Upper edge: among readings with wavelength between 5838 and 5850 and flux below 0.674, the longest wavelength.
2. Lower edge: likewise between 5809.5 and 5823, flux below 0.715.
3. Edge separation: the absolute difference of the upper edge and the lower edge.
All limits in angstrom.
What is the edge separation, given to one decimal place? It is 24.2 angstrom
